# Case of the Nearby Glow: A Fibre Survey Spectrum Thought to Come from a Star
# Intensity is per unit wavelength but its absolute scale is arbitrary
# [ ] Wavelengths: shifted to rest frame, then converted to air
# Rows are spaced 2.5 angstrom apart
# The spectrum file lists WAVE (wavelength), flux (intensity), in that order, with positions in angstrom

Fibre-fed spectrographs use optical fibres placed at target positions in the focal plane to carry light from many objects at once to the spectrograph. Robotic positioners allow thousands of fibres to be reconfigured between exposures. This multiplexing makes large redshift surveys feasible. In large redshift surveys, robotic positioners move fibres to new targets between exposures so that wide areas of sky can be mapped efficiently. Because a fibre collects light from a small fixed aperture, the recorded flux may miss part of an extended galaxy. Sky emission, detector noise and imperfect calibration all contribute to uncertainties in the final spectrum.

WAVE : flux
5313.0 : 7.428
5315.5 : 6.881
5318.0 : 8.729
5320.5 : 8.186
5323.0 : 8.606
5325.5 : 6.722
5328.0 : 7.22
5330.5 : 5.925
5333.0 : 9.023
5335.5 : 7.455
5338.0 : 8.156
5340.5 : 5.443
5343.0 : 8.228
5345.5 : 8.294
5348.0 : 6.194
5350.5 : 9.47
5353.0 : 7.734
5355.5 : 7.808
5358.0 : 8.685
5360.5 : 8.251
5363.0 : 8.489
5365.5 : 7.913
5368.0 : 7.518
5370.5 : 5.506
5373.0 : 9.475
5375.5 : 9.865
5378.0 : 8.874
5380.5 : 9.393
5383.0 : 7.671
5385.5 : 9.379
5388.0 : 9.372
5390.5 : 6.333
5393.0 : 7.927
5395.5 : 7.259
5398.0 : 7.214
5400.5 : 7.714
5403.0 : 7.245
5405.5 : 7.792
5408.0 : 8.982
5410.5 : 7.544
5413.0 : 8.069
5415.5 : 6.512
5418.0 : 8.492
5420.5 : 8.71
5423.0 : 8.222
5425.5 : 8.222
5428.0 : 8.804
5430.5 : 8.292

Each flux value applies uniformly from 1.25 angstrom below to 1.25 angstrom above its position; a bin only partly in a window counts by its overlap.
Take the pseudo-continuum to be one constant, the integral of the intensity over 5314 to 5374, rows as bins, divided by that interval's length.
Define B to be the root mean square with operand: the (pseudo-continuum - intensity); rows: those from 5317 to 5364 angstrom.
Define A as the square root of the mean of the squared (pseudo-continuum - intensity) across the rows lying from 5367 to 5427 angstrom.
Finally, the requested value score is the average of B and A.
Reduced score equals 1.09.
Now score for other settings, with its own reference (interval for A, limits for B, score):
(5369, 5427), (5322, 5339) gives 1.08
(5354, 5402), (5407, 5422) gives 1.03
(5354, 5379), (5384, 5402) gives 1.16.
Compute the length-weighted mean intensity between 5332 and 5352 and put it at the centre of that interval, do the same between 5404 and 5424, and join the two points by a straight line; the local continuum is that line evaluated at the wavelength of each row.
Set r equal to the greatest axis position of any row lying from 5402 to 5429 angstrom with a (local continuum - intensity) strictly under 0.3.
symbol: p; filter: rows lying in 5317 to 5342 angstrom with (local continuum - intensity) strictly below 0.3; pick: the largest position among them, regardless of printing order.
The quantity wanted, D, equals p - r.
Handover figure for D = -90.0 angstrom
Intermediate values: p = 5338.0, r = 5428.0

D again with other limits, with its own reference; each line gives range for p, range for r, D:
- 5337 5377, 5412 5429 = -52.5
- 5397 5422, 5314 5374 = 47.5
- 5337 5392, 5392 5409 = -20.0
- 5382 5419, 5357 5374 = 45.0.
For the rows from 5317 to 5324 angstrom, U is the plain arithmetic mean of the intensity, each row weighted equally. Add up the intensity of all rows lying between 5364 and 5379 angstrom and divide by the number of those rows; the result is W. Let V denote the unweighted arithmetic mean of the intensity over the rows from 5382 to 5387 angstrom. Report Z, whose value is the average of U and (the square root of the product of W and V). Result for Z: 8.4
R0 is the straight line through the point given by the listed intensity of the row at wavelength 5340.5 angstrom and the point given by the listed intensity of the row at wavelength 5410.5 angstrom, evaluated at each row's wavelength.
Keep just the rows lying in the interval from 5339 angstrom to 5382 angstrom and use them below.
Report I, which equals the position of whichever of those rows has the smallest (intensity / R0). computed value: 5370.5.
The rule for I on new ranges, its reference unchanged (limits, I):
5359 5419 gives 5415.5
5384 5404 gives 5390.5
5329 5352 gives 5340.5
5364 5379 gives 5370.5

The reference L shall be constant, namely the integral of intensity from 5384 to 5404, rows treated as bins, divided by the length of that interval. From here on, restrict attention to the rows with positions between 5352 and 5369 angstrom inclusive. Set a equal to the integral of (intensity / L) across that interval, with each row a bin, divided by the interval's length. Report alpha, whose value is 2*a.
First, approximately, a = 1.033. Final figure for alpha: 2.07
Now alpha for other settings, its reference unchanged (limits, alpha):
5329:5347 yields 1.92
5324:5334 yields 1.85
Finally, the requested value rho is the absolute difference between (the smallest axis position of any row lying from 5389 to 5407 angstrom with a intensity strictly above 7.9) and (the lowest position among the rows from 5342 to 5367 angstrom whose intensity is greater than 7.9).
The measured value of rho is 50.0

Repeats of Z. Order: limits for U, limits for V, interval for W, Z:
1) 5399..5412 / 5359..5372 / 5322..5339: 7.7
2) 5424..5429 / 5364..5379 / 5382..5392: 8.4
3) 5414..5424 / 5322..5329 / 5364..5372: 7.6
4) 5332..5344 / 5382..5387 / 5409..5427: 8.0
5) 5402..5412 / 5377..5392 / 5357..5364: 8.2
